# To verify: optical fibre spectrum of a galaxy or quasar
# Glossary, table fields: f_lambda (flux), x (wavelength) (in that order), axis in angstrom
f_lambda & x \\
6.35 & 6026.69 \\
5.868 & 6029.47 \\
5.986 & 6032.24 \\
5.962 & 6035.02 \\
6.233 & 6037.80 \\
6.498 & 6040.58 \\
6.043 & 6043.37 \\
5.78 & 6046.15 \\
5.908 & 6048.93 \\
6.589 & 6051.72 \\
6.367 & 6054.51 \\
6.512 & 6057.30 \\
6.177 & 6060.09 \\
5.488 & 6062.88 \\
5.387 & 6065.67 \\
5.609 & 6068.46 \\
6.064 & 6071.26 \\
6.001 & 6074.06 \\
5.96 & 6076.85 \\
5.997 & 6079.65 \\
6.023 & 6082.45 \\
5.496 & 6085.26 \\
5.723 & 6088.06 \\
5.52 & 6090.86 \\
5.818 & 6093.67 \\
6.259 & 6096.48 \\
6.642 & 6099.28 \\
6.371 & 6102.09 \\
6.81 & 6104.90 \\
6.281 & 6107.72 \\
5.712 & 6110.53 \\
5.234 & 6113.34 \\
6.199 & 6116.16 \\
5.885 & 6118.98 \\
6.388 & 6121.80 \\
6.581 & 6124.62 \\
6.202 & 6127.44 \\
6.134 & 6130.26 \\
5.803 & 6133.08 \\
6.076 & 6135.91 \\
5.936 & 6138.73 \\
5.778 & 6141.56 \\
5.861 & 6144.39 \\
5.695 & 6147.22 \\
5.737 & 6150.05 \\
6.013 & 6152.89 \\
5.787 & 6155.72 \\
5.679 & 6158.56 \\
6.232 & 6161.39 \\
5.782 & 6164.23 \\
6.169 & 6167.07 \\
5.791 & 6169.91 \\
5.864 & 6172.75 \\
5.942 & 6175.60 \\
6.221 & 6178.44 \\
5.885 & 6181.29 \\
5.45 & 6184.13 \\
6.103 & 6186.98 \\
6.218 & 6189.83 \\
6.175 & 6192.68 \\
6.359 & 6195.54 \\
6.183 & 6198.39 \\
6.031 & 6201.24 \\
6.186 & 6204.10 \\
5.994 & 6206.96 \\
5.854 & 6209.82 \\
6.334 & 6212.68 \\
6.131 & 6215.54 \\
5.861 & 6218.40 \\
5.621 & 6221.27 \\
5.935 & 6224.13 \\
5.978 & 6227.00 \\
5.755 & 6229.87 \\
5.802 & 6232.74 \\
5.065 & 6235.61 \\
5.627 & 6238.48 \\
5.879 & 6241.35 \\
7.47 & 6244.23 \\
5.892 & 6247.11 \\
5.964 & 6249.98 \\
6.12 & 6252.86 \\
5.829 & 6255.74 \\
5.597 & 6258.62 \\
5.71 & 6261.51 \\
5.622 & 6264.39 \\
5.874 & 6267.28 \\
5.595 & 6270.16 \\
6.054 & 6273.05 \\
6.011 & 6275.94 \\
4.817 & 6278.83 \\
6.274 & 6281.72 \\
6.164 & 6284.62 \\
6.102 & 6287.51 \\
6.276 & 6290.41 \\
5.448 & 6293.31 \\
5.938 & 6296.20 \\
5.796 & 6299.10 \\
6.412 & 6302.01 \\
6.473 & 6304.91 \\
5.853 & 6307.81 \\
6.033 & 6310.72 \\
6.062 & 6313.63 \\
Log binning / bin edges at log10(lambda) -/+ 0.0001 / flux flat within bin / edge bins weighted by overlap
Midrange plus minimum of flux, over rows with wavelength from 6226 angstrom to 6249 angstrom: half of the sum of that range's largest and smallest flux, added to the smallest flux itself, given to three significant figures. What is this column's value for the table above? 11.3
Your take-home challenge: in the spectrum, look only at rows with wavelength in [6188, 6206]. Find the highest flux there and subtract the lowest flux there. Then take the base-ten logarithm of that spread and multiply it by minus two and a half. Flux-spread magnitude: 1.2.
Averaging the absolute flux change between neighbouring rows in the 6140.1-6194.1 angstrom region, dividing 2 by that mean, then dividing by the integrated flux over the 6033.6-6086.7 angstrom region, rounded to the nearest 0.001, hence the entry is 0.024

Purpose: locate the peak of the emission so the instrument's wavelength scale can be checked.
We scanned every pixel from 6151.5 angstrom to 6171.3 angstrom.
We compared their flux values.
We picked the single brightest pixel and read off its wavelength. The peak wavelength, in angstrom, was 6161.39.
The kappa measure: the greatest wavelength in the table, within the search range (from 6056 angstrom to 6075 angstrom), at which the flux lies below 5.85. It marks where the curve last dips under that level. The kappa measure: 6068.46 angstrom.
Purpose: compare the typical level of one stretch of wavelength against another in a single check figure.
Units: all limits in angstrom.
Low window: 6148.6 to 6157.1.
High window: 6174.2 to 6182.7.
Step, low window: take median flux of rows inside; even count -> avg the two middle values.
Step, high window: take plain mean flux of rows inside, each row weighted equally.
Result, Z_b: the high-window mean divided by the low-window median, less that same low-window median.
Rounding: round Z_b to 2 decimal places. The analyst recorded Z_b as -4.75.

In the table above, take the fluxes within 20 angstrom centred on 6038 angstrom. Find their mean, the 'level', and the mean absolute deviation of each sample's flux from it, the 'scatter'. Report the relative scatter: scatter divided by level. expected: 0.03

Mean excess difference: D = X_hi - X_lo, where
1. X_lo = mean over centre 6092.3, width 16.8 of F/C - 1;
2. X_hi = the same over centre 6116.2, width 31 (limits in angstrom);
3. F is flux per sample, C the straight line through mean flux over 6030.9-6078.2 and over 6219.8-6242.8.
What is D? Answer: 0.050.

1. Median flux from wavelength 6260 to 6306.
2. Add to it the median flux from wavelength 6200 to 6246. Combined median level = 11.9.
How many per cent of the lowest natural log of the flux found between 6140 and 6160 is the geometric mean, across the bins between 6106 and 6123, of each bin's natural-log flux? 102.5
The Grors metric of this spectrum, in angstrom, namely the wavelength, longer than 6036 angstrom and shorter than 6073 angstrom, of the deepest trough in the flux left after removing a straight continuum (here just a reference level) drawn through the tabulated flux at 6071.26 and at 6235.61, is 6065.67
